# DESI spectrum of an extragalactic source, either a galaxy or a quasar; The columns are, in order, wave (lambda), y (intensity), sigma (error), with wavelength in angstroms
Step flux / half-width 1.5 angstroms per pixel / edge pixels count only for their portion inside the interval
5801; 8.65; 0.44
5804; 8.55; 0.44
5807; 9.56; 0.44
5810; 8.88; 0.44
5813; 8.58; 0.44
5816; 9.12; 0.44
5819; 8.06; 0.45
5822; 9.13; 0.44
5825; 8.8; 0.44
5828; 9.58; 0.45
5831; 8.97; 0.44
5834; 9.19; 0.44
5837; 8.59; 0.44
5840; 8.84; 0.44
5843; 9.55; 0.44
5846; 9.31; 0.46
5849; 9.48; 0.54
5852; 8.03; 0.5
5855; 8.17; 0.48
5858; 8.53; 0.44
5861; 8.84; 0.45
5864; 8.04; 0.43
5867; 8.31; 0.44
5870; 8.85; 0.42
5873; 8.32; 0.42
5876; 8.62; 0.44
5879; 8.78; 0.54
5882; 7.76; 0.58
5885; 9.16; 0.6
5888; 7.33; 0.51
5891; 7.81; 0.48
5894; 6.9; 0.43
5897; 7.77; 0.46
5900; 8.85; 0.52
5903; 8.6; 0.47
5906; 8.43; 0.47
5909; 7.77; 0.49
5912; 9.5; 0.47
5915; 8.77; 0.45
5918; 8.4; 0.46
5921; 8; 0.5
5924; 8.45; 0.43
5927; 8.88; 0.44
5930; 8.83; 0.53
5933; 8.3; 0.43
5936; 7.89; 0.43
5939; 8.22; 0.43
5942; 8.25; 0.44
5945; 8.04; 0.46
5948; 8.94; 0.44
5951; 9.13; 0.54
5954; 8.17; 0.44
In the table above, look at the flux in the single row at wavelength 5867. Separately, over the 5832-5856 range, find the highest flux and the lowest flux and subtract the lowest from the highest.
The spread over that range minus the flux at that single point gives -6.8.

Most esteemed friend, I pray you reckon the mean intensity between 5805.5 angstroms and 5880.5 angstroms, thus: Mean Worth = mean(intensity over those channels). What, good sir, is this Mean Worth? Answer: 8.81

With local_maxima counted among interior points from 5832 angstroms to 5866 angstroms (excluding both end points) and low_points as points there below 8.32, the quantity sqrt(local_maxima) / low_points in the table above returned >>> 0.58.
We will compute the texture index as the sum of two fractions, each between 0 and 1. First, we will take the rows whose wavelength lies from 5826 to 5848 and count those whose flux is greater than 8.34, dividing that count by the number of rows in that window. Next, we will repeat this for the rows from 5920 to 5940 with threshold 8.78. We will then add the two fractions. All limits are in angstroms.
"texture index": 1.29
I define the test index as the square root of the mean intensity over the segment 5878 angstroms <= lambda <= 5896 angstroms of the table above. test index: 2.82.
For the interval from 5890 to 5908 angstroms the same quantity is 2.84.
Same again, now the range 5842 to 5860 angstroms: 2.97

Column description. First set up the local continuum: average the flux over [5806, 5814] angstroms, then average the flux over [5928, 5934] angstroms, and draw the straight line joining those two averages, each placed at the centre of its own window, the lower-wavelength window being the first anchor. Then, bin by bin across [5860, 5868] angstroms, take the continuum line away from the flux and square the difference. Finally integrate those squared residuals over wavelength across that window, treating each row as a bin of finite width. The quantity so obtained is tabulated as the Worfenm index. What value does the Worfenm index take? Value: 2.5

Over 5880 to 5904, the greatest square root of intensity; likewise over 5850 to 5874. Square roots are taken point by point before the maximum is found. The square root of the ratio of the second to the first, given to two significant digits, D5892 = 0.99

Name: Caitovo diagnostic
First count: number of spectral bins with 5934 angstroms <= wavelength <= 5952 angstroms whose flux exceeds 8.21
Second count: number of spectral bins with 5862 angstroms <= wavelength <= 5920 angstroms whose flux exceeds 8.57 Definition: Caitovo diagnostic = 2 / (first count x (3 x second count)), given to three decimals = 0.021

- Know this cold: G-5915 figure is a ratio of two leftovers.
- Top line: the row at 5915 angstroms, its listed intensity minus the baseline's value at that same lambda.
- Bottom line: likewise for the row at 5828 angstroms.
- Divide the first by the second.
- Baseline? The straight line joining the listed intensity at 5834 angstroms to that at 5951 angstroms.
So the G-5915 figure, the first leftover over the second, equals -1.0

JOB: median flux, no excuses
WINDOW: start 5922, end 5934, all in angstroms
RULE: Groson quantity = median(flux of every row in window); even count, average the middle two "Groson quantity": 8.64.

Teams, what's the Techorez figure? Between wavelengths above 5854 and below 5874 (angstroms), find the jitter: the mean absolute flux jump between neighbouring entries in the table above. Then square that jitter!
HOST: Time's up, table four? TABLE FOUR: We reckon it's 0.22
